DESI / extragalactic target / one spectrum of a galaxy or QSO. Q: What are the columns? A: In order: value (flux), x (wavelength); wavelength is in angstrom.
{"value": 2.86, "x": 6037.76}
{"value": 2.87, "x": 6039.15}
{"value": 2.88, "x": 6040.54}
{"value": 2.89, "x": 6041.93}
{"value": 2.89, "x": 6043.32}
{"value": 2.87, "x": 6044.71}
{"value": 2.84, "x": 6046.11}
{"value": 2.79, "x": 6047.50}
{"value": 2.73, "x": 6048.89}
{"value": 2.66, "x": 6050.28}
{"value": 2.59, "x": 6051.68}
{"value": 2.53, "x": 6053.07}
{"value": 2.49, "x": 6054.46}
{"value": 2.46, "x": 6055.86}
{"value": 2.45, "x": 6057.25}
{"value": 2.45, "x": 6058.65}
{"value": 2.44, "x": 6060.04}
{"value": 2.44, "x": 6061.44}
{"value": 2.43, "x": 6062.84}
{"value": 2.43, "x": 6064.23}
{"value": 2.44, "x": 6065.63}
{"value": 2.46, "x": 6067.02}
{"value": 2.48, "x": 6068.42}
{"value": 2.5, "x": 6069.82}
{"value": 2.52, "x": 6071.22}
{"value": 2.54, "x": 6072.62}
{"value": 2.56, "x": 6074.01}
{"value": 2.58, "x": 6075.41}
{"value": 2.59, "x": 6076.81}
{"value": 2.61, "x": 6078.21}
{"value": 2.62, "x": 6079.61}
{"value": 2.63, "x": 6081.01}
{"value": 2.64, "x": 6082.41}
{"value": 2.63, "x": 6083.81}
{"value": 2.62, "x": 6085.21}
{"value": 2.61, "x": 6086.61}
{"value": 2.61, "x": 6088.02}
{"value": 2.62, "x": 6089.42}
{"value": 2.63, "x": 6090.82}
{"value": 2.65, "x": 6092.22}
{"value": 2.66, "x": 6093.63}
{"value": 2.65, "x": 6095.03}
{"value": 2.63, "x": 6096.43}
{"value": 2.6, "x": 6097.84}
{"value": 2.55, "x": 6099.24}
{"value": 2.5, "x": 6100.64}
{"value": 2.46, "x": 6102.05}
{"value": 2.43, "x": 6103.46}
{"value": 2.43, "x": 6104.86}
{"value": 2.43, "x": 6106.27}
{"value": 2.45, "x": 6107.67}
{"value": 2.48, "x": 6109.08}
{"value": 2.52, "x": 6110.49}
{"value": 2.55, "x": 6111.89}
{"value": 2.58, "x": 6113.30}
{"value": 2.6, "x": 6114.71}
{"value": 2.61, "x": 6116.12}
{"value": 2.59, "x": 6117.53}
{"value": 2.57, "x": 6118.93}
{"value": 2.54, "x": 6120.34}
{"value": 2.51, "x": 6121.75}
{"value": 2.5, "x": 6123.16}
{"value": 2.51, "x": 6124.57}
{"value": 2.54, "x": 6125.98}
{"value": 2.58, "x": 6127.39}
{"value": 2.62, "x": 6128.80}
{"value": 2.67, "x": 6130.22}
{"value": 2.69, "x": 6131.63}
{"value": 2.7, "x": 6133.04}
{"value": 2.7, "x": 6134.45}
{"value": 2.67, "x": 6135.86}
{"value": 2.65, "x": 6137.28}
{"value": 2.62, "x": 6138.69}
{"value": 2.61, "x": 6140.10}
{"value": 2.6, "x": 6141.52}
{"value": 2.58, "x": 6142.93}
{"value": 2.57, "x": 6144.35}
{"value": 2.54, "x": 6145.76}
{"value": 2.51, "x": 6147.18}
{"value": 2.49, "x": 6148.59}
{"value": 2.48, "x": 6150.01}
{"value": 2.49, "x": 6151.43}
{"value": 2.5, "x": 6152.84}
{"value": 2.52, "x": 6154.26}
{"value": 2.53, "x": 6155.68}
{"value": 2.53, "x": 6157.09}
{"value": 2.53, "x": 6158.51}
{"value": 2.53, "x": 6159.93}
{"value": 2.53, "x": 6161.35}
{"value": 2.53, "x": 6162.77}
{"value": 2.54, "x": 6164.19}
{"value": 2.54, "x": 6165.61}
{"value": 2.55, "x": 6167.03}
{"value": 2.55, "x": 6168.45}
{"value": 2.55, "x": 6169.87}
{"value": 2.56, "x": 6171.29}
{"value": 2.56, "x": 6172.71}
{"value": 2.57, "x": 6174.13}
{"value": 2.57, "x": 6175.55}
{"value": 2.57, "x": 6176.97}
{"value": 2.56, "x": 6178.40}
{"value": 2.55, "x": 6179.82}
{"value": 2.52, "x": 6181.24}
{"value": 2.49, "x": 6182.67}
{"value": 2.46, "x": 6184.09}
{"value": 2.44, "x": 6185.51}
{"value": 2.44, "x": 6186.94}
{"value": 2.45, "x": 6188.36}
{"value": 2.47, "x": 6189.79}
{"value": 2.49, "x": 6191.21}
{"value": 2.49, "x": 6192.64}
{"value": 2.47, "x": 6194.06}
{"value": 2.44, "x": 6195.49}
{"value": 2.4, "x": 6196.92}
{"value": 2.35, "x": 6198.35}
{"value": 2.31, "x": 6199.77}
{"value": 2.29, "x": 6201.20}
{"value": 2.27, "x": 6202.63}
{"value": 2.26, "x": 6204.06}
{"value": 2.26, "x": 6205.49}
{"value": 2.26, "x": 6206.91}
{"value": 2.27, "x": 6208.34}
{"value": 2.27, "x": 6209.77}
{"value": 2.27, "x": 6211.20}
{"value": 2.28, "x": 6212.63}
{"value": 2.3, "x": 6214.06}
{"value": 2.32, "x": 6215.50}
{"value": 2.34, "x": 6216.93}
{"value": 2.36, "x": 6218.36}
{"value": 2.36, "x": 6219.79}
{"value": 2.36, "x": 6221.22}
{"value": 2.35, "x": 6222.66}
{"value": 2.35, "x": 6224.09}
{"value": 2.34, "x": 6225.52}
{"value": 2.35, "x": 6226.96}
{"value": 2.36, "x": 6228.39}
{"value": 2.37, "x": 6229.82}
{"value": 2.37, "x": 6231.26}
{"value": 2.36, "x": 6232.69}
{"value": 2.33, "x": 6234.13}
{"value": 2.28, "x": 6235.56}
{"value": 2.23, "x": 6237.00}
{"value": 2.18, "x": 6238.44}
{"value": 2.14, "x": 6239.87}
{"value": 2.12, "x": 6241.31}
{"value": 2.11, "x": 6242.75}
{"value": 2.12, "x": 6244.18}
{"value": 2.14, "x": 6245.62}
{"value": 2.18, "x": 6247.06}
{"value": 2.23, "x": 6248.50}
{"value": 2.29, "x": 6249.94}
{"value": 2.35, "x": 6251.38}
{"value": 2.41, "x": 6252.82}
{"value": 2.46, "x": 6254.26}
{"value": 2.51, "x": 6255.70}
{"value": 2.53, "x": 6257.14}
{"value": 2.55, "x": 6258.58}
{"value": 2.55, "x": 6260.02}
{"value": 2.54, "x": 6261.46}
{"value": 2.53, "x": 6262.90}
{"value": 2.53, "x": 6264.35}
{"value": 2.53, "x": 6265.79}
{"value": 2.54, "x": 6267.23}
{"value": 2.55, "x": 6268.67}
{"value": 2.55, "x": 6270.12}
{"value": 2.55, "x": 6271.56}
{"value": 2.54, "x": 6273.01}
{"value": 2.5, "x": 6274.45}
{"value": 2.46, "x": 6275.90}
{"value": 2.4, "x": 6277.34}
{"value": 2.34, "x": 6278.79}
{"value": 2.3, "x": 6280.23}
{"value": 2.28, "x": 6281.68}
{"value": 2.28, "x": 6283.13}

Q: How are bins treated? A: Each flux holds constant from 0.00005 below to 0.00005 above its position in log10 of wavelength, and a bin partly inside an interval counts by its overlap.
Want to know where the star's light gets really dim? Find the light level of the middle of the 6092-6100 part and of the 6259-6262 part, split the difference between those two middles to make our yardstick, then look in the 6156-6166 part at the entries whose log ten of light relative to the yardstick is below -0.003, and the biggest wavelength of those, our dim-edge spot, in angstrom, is 6165.61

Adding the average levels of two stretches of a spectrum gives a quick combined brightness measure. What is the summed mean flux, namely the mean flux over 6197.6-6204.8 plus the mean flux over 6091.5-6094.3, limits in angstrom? 4.95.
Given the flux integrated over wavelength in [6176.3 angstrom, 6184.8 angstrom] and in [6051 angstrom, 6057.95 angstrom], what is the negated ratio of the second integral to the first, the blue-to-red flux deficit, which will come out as -0.81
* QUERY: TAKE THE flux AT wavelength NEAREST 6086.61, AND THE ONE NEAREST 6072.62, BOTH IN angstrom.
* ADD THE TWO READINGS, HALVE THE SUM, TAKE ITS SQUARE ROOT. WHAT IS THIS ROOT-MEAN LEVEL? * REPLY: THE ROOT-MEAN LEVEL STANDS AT 1.605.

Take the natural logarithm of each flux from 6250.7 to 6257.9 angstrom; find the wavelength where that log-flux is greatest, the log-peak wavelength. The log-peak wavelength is 6257.14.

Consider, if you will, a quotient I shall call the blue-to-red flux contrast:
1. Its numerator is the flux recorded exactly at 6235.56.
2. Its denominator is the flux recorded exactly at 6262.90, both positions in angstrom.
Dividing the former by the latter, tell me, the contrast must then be 0.90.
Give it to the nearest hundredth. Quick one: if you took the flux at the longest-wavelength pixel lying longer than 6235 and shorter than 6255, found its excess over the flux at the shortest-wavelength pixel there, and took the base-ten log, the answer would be -0.74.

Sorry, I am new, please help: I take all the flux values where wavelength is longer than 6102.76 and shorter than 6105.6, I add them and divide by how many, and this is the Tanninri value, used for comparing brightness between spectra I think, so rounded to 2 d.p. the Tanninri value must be 2.43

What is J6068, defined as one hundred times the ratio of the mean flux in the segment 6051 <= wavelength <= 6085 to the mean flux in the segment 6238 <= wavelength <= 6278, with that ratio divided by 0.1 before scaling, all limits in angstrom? 1052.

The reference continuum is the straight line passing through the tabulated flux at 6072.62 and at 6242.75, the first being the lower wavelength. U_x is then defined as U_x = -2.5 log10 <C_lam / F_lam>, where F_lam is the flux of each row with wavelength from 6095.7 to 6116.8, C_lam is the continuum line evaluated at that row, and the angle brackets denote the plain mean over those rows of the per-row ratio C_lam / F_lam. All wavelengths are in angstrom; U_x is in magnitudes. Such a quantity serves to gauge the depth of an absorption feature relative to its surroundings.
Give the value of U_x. 0.028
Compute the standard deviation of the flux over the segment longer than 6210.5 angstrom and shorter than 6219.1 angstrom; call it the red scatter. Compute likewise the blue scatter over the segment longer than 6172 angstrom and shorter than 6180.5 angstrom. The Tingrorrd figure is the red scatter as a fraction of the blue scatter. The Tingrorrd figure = 4.3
